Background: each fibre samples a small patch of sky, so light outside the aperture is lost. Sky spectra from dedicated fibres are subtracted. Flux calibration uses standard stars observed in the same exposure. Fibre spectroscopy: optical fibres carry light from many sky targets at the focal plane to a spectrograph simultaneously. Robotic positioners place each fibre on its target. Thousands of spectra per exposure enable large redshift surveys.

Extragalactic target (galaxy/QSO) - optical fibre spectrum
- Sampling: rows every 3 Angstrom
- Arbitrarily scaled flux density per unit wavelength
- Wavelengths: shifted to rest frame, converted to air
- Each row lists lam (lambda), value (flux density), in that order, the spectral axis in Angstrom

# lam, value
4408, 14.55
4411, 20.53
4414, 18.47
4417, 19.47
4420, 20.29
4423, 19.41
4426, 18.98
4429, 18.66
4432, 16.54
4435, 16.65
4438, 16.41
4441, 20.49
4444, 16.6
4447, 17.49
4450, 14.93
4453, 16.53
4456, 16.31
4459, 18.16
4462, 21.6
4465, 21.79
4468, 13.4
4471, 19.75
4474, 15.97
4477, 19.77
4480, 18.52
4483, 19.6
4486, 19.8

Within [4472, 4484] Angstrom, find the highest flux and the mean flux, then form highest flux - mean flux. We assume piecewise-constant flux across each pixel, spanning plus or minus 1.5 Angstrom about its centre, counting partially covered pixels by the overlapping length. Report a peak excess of 1.3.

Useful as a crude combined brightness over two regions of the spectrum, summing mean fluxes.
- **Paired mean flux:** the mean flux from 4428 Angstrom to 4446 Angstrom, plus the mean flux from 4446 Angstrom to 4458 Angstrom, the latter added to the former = 33.9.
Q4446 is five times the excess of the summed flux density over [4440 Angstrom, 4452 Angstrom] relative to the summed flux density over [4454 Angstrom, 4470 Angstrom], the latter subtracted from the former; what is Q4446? -109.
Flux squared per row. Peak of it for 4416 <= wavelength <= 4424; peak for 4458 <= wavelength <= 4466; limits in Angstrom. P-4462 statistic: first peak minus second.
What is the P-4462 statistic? -63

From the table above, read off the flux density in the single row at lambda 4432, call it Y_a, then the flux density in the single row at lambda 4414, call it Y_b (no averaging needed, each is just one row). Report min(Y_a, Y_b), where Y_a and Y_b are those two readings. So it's 16.5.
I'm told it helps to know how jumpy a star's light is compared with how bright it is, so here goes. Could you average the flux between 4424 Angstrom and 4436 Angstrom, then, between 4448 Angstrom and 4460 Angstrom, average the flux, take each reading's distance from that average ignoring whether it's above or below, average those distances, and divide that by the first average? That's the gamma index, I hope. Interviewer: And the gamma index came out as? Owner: 0.05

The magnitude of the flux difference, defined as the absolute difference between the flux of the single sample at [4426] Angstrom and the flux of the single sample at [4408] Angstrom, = 4.4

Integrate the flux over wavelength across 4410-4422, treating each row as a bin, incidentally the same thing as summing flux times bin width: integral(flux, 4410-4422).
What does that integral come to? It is 236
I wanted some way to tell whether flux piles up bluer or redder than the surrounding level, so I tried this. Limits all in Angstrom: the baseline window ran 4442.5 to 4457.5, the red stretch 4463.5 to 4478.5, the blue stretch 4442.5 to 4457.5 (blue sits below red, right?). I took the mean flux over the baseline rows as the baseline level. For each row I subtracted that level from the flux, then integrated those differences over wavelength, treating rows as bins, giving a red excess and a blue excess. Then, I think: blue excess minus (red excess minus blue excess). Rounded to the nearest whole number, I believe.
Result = -26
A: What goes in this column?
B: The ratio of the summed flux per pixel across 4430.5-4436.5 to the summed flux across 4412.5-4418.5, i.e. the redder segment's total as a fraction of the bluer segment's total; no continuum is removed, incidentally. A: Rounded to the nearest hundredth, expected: 0.87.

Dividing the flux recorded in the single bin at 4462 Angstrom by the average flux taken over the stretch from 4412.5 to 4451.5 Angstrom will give 1.20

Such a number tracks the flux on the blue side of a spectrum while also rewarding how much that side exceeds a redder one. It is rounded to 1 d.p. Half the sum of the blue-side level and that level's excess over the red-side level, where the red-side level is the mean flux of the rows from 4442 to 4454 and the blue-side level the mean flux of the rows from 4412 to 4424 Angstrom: 11.2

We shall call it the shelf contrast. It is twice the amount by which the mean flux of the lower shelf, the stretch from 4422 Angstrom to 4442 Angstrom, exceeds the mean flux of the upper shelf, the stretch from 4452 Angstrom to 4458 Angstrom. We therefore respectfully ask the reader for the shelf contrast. 3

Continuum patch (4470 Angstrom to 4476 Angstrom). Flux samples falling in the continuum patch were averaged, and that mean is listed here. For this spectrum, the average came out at 17.9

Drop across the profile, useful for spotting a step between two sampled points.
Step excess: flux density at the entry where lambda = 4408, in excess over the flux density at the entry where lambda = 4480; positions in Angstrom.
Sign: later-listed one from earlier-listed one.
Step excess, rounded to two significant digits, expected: -4.0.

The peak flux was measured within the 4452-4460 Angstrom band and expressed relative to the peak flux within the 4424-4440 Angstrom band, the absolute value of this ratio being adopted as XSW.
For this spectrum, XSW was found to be 0.96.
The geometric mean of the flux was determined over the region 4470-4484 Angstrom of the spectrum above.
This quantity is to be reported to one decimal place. 18.7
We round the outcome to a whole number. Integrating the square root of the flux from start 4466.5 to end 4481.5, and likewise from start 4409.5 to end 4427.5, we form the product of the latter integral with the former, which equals 4974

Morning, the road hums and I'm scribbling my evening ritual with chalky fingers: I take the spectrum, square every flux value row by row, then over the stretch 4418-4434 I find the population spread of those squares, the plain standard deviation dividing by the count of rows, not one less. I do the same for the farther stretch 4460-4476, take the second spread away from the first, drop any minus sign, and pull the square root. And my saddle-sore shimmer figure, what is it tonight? 8.5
